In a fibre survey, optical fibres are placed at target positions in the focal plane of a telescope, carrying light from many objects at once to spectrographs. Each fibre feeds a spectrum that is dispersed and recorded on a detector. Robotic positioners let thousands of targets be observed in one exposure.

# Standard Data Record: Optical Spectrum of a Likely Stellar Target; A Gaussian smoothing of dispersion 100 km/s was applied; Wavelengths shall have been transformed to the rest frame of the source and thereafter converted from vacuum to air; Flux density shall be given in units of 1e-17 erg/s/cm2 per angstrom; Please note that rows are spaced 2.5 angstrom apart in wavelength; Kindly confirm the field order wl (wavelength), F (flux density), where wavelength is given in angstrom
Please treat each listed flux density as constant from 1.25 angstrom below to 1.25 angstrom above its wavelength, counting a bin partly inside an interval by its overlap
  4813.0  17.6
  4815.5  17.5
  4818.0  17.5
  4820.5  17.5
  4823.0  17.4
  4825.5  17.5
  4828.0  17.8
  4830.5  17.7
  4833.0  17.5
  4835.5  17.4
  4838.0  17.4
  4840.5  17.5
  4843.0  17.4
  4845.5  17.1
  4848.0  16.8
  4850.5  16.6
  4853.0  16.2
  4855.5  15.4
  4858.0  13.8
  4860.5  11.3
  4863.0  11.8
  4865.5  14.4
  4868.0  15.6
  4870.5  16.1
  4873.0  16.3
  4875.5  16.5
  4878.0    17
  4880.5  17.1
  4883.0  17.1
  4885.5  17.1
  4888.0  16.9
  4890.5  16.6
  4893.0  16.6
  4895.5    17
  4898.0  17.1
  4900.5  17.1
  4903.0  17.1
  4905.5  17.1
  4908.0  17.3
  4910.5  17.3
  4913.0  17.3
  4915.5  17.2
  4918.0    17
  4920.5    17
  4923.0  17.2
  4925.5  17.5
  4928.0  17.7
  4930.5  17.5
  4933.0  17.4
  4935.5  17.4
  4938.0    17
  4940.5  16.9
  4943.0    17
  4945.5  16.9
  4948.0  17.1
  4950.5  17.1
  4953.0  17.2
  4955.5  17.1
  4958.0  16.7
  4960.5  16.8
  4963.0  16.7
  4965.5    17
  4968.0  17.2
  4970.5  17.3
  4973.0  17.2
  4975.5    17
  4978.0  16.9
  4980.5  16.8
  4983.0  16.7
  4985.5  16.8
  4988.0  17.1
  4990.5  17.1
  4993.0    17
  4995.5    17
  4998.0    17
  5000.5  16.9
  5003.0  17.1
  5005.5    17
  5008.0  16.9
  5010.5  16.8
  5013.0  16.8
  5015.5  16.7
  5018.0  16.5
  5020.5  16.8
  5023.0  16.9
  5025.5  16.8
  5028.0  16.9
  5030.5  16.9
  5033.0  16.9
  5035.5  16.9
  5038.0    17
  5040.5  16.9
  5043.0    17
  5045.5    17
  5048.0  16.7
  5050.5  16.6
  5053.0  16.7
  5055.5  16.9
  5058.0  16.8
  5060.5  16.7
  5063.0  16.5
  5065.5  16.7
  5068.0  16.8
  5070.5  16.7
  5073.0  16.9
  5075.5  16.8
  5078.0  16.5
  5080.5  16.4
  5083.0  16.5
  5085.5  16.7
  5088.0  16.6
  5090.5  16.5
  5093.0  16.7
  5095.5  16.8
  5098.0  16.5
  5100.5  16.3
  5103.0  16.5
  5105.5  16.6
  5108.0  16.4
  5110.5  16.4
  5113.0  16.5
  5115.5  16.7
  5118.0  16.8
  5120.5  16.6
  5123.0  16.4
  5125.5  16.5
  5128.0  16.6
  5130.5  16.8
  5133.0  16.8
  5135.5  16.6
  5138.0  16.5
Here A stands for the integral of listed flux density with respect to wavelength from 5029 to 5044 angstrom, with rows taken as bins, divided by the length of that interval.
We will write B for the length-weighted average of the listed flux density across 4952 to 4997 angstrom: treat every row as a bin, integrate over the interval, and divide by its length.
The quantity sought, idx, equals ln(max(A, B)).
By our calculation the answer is 2.83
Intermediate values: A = 16.93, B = 17.0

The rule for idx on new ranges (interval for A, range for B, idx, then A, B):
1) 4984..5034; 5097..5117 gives 2.83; 16.89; 16.5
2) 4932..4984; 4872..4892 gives 2.83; 17.02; 16.8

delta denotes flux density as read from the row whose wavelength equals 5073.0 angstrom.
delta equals 16.9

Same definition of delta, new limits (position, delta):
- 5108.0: 16.4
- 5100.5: 16.3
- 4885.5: 17.1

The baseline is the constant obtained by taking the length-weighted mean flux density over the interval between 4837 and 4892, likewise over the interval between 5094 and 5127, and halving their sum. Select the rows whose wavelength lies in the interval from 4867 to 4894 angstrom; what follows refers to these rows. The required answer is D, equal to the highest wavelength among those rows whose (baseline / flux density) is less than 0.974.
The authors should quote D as 4888.0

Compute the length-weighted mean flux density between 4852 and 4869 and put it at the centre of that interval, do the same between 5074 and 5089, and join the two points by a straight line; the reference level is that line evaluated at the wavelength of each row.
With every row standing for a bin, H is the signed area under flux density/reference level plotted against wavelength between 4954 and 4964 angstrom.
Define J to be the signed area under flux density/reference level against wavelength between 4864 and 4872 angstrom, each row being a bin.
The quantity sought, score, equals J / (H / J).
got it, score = 7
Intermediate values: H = 11.1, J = 8.7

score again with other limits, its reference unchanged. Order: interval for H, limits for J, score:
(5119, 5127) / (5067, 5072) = 3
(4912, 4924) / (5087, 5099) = 10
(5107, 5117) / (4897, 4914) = 41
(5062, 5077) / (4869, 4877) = 6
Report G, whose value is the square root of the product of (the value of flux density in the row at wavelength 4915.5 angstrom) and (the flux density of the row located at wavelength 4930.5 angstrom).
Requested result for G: 17.3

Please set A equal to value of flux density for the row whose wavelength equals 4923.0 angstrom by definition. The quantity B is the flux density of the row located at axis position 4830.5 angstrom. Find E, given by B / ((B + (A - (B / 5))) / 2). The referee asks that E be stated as 1.13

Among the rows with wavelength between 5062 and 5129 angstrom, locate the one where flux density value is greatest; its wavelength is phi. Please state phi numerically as 5073.0 angstrom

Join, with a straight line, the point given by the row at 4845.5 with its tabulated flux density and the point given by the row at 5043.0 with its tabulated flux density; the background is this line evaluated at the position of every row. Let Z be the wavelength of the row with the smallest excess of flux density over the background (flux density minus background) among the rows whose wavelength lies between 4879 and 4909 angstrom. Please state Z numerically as 4890.5 angstrom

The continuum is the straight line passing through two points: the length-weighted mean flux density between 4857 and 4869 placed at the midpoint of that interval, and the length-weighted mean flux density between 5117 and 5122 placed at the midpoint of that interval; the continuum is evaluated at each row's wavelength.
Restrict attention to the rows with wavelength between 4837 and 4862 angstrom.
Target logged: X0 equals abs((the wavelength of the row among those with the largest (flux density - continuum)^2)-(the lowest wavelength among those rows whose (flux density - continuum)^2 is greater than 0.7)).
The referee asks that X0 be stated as 2.5 angstrom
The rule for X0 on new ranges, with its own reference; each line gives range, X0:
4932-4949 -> 0.0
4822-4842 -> 5.0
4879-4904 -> 0.0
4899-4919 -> 7.5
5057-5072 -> 0.0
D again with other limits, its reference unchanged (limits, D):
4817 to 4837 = 4835.5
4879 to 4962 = 4960.5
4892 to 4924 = 4923.0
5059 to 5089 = 5075.5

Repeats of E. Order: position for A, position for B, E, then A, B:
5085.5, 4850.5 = 1.11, 16.7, 16.6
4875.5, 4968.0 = 1.14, 16.5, 17.2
